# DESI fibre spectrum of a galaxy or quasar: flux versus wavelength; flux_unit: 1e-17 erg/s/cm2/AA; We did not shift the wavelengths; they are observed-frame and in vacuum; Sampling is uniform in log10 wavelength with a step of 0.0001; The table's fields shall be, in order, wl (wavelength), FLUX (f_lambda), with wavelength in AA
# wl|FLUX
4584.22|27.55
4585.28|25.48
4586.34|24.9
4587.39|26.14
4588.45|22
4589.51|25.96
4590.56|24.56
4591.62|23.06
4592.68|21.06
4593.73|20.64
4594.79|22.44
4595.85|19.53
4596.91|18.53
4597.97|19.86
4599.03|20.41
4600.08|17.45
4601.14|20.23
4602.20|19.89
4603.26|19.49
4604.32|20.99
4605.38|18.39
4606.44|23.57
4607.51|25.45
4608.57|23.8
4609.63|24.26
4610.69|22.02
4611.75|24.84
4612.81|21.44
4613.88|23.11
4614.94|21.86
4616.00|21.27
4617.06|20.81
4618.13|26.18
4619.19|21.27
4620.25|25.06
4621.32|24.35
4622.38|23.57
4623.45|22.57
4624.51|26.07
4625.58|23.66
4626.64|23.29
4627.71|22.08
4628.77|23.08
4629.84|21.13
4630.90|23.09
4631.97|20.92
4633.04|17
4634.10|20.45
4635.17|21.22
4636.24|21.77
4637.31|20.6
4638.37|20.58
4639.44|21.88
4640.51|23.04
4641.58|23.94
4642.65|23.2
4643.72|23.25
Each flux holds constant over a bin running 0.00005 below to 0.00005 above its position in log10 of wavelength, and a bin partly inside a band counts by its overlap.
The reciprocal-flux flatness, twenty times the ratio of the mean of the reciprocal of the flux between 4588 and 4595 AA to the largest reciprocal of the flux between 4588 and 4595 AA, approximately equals 18.2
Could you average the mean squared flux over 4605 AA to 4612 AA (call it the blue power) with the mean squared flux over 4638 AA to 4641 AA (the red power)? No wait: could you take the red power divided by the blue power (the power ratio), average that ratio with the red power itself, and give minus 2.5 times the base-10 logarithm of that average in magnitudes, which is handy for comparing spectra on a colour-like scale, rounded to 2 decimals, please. -5.95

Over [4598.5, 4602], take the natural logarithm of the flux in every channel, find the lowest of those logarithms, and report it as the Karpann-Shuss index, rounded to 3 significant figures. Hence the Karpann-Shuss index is 2.86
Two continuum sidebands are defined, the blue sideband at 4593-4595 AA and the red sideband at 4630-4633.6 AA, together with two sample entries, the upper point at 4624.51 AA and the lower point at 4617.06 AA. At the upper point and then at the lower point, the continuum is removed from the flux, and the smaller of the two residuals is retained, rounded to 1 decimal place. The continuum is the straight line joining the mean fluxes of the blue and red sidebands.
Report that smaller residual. 0.0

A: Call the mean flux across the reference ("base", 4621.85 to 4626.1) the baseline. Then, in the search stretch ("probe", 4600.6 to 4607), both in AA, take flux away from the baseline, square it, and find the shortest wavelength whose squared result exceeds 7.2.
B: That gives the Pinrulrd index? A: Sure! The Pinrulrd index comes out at 4601.14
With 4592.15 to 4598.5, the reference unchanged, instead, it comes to 4592.68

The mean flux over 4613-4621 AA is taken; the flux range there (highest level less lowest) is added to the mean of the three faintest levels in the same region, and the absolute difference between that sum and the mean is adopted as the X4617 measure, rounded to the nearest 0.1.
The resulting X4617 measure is 3.7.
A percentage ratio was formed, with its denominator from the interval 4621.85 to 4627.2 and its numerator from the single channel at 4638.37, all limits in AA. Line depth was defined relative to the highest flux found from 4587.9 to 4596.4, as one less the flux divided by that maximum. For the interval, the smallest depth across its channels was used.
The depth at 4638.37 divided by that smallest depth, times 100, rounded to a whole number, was -4891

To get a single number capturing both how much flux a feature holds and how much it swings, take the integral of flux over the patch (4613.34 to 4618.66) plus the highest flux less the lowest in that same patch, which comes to 126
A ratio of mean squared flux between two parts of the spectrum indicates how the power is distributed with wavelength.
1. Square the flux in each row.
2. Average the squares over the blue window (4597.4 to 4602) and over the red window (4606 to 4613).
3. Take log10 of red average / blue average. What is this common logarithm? 0.17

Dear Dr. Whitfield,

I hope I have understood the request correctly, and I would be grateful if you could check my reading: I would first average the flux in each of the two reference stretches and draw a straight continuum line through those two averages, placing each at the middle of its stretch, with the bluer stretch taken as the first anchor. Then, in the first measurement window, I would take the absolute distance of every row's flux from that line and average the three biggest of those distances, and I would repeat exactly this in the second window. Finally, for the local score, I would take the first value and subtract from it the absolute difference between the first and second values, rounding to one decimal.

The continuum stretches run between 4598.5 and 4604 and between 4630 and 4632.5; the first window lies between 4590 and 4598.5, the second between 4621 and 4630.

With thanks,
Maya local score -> 3.4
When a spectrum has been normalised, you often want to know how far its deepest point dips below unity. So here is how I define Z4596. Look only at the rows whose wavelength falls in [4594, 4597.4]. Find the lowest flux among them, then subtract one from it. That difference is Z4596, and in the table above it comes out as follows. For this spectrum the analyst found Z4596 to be 18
